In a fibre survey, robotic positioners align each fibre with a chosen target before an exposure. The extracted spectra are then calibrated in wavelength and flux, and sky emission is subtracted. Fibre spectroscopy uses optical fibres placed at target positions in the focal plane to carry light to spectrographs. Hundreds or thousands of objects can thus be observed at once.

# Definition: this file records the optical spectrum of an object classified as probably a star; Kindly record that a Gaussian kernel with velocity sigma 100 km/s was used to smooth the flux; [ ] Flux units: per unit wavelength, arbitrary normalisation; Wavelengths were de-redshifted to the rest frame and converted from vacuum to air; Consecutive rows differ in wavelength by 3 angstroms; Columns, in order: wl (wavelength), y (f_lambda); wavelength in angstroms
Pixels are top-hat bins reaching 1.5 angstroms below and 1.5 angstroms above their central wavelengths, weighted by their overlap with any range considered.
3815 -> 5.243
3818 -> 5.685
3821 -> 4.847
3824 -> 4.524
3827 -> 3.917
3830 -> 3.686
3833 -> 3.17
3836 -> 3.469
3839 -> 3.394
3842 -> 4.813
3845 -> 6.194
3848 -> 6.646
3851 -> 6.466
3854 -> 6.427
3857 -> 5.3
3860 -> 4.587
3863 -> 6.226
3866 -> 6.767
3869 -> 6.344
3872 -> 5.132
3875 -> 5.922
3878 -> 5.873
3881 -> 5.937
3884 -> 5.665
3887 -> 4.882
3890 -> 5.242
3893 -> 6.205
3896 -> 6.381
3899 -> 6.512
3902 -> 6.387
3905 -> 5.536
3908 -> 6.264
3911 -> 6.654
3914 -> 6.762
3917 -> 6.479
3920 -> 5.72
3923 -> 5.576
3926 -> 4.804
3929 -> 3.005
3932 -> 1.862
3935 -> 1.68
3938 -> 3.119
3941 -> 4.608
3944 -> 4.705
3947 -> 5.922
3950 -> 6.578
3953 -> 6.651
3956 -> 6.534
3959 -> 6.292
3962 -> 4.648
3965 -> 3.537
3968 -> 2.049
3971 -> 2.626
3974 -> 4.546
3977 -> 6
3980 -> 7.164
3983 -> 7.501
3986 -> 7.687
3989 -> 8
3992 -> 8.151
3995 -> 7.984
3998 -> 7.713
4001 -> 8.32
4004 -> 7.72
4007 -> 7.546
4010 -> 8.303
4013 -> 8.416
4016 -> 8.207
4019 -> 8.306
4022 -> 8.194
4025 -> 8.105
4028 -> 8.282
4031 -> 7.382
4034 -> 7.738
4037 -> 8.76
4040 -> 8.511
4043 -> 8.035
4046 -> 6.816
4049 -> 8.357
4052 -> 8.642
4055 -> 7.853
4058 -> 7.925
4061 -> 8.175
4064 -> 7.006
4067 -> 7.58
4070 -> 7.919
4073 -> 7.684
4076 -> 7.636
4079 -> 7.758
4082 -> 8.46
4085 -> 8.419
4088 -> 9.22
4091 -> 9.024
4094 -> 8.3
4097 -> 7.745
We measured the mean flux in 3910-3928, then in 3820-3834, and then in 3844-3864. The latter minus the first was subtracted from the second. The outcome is 4.0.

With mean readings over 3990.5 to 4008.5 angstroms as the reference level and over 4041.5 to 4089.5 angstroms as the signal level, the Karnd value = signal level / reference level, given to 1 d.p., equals 1.0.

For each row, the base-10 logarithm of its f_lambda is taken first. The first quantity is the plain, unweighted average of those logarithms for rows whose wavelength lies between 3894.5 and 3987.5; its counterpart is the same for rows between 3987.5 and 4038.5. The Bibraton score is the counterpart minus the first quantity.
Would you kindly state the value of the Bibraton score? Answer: 0.21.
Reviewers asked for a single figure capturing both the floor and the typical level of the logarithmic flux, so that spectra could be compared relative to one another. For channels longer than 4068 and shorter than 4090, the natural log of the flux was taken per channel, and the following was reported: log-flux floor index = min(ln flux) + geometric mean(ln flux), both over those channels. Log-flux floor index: 4.1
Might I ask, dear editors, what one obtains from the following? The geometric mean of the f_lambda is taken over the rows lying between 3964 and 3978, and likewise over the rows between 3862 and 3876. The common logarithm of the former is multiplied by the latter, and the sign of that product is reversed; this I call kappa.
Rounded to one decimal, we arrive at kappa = -3.3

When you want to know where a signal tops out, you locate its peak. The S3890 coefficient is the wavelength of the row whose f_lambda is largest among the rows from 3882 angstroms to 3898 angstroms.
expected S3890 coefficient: 3896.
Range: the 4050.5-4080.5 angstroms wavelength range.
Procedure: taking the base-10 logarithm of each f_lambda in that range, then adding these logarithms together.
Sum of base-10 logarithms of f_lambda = 8.9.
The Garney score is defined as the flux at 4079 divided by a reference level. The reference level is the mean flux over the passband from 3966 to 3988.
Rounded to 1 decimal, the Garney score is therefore 1.4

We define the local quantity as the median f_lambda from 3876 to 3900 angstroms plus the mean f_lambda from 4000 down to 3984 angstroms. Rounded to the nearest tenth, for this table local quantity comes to 13.8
